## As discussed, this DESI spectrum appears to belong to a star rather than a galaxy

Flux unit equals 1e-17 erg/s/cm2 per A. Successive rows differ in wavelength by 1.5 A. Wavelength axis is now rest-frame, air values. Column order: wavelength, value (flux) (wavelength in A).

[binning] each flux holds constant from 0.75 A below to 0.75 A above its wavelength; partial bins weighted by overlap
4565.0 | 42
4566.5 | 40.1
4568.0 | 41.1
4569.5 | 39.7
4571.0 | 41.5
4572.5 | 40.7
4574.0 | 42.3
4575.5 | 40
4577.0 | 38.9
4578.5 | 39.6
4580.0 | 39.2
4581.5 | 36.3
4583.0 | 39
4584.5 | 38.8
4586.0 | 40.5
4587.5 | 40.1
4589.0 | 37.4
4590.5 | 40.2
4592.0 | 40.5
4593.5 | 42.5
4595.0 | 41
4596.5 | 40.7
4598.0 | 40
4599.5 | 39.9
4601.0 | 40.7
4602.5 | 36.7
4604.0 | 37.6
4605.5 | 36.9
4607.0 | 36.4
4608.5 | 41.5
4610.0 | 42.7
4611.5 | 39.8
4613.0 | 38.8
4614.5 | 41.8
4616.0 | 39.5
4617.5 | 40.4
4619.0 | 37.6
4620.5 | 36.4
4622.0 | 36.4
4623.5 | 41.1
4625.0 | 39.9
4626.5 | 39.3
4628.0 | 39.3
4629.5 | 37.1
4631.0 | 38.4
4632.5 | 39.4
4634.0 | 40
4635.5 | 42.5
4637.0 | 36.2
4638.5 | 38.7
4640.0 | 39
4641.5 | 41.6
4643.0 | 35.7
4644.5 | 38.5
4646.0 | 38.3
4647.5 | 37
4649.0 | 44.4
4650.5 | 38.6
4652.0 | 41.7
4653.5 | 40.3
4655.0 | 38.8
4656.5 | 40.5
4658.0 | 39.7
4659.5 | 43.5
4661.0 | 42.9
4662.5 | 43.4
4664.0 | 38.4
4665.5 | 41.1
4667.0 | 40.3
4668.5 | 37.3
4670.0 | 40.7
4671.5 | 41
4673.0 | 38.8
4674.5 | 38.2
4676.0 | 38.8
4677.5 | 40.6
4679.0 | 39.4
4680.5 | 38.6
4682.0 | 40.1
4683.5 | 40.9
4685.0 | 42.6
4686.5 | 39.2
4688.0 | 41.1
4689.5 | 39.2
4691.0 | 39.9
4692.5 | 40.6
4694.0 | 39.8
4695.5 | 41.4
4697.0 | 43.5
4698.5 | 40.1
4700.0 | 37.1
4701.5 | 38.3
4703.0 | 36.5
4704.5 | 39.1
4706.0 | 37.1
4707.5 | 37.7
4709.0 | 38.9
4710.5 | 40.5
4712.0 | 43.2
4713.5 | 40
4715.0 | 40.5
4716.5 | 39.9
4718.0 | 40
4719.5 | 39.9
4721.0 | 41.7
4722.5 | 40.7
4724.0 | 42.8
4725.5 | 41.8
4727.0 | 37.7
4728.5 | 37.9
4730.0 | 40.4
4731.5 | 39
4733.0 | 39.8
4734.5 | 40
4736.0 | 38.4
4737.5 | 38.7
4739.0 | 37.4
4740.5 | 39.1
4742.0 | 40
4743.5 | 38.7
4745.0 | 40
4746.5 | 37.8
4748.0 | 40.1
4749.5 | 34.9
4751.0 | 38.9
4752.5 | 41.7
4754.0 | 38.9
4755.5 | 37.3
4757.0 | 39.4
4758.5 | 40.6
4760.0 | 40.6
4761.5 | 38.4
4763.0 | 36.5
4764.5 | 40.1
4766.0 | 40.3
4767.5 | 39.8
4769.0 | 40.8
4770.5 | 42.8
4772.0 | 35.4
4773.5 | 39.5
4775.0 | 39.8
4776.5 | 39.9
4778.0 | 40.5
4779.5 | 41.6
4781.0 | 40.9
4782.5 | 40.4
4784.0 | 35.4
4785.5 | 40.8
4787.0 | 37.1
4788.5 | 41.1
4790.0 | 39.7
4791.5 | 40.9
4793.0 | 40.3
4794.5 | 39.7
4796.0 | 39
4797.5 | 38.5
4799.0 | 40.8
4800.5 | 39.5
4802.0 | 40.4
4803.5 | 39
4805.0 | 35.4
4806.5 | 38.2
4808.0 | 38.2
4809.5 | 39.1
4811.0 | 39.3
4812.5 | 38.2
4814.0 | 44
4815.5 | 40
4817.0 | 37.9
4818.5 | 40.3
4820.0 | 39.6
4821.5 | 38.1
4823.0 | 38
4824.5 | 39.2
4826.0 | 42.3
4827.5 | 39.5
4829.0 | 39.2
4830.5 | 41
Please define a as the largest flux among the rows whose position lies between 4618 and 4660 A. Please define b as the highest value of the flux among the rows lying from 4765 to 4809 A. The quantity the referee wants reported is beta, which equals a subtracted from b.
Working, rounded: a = 44.4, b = 42.8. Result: -1.6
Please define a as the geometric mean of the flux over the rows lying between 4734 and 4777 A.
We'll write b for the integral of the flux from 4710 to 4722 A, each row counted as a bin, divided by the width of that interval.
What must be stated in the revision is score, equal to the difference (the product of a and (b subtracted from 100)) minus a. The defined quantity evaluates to 2281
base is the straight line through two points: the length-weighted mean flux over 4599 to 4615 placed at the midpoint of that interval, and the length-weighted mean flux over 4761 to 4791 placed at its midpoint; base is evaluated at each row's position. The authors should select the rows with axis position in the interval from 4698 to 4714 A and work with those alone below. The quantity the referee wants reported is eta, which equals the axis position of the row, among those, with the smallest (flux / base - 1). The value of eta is 4703.0 A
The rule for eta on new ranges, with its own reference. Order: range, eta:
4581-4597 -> 4581.5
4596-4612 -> 4607.0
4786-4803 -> 4787.0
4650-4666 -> 4664.0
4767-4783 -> 4772.0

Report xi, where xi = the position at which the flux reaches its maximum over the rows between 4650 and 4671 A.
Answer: 4659.5 A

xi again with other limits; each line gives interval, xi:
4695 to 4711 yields 4697.0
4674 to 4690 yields 4685.0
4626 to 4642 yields 4635.5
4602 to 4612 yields 4610.0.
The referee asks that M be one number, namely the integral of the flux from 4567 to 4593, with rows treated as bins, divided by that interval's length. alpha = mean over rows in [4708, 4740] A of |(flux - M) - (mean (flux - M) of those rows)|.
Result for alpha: 1.14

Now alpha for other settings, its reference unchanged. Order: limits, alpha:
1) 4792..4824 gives 1.12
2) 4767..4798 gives 1.27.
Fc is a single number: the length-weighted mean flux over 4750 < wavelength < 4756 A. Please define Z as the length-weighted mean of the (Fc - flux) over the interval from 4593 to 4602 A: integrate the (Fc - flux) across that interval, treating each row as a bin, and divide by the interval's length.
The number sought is -1.5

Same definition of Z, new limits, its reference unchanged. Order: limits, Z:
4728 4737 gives -0.2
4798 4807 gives 0.2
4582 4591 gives -0.1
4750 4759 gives -0.2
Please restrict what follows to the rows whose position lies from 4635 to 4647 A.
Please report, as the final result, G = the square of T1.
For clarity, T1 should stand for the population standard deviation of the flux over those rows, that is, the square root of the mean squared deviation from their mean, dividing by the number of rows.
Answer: 4.8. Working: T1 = 2.2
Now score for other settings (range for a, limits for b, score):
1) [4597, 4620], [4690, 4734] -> 2325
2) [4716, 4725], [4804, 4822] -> 2448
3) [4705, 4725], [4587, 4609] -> 2393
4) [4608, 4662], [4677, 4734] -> 2339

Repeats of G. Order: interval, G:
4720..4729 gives 3.8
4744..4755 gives 4.0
